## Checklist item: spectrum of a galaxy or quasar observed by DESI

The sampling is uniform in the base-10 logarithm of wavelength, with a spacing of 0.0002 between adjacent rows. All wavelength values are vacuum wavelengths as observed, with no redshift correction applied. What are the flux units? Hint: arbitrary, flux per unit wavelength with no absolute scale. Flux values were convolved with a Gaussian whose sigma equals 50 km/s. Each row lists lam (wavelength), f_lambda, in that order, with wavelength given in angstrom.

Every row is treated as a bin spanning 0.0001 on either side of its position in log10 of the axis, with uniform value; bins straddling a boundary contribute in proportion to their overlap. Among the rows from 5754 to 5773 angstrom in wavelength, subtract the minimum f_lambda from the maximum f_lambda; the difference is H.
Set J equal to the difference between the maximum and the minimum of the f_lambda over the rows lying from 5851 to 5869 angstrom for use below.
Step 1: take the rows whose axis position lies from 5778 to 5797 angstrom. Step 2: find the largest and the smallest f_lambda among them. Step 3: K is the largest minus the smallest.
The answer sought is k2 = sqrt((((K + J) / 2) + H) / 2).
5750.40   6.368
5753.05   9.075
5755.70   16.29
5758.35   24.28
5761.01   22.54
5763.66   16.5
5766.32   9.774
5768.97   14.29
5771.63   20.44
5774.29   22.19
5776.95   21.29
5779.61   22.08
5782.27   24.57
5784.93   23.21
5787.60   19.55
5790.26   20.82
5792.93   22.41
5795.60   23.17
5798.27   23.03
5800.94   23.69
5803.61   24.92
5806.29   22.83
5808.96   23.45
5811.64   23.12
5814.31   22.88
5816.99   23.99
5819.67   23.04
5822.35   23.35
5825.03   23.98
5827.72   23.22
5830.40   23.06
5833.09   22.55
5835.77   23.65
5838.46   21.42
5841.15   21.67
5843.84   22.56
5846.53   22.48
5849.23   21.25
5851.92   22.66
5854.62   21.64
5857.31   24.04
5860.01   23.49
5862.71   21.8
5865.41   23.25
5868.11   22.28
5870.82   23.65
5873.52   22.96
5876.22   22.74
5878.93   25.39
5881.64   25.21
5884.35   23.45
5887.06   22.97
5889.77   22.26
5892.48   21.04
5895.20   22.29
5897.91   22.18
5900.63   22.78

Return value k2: 3.0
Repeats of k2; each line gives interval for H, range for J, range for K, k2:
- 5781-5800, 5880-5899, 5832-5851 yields 2.0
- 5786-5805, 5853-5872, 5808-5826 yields 1.9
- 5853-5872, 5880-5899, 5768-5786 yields 2.2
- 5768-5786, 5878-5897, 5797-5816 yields 2.6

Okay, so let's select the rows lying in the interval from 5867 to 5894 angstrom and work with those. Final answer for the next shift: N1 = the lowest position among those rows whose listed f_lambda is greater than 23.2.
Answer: 5870.82 angstrom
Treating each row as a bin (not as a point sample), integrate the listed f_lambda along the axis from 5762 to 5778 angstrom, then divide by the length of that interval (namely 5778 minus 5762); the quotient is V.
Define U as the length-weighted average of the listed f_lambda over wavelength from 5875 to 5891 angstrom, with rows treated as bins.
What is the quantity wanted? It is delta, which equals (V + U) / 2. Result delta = 20.6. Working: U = 23.7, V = 17.5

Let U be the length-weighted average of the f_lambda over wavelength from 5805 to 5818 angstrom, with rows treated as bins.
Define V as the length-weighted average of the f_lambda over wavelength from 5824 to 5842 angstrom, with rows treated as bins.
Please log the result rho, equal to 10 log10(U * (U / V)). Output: 13.7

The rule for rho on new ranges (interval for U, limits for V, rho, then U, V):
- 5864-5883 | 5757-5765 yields 14.2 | 23.6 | 21.1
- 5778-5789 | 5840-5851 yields 13.5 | 22.3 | 22.0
